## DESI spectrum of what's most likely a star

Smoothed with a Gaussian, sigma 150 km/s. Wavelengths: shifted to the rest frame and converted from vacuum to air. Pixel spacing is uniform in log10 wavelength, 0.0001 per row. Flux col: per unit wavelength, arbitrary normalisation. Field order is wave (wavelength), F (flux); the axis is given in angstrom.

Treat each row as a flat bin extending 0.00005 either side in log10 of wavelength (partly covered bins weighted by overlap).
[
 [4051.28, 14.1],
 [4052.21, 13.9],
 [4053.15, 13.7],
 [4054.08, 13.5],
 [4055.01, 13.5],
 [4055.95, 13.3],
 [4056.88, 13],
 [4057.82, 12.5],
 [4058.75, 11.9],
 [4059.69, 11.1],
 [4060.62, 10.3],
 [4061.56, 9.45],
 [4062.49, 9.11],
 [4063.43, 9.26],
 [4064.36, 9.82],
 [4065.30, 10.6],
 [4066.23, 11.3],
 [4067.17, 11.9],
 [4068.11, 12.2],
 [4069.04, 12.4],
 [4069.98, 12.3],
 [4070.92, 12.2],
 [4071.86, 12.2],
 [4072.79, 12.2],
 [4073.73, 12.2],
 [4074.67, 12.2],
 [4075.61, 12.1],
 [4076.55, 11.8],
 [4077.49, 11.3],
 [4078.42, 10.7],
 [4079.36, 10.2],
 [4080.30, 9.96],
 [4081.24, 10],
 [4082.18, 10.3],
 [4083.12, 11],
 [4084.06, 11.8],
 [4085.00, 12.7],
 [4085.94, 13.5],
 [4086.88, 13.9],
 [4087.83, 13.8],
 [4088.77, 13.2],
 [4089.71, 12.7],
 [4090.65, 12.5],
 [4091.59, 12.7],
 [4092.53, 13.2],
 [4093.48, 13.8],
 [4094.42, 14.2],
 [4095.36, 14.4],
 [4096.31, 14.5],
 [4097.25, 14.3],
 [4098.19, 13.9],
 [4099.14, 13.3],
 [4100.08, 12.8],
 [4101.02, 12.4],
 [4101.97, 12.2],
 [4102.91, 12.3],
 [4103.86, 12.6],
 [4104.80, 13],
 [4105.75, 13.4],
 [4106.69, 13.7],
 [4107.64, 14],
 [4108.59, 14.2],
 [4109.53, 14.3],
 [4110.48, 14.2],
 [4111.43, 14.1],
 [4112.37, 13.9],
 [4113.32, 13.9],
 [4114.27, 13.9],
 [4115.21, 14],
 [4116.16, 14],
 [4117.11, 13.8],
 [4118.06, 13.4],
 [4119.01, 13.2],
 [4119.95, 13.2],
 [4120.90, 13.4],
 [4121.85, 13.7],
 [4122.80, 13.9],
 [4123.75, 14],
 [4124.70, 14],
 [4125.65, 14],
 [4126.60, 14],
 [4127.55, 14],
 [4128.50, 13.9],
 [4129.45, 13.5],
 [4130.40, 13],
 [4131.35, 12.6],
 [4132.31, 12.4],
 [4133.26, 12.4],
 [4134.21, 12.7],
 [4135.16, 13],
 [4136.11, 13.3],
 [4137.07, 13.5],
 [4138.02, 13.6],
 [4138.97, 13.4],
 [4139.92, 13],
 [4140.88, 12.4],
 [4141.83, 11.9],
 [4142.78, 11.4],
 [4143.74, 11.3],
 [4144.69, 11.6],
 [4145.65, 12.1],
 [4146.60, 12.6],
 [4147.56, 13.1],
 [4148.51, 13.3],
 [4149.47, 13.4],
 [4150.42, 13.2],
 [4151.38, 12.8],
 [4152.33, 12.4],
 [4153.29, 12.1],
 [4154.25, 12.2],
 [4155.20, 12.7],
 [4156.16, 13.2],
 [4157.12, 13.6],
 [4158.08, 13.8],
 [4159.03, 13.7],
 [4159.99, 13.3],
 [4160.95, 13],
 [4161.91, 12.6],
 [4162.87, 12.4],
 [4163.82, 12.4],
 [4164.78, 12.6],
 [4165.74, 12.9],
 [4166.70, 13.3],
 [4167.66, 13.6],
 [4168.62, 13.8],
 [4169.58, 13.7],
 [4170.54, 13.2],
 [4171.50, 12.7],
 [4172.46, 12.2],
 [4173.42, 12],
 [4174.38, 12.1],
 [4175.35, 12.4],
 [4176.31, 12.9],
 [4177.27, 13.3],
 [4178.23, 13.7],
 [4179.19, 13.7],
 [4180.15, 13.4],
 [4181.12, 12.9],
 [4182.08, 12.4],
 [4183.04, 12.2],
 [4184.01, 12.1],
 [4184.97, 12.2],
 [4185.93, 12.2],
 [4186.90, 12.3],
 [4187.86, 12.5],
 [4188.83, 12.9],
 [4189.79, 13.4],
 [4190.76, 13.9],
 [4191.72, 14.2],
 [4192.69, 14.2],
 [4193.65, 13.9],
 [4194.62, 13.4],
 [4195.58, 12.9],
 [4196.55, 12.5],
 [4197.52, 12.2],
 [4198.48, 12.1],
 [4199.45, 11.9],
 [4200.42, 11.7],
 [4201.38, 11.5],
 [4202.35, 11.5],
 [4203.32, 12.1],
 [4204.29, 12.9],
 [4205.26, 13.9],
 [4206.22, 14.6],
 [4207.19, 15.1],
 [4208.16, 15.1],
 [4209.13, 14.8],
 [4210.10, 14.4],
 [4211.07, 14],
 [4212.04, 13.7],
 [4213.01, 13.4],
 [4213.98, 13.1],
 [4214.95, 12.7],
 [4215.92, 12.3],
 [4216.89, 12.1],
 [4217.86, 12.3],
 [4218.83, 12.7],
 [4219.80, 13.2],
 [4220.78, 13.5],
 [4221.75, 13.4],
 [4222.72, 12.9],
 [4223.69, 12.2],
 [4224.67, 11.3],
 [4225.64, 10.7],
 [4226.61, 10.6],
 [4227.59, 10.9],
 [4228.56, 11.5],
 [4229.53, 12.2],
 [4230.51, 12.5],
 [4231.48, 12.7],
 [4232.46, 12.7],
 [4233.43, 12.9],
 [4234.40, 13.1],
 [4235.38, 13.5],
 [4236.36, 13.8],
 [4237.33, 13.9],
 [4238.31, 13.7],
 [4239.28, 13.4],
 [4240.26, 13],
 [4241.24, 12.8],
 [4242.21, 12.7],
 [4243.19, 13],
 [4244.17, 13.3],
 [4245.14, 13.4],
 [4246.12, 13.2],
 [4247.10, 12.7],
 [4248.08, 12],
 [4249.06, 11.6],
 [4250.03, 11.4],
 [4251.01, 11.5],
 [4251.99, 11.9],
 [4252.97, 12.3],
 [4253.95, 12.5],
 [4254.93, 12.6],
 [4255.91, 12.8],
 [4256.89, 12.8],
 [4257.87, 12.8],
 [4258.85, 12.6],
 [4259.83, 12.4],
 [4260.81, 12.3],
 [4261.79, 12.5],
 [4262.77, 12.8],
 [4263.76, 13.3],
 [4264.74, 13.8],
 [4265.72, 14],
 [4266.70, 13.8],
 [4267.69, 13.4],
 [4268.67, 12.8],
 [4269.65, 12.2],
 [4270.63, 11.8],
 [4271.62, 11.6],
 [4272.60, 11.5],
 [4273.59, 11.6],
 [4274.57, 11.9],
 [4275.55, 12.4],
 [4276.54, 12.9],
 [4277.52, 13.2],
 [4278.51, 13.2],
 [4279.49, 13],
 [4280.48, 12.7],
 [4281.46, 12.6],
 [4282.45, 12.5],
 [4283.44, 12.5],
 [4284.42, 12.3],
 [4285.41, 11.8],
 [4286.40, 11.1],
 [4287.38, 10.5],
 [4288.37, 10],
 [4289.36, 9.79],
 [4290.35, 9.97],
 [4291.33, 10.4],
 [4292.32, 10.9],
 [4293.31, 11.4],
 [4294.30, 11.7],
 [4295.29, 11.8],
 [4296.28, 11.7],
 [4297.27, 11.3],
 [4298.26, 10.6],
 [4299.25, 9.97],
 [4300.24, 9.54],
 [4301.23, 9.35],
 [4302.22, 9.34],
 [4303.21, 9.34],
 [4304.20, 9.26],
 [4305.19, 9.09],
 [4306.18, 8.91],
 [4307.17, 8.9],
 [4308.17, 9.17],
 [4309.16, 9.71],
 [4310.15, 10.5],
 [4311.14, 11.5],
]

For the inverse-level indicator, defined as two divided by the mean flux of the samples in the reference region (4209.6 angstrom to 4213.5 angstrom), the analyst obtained 0.144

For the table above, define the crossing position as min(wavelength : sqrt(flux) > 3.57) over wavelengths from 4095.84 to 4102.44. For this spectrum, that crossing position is 4096.31 angstrom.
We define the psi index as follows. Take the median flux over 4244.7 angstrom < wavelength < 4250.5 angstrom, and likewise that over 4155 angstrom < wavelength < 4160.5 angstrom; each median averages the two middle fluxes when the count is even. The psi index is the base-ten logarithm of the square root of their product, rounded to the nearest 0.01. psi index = 1.11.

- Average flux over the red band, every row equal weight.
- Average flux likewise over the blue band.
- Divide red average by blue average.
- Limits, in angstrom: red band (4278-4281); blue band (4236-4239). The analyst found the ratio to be 0.94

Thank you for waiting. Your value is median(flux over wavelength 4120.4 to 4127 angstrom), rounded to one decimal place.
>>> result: 14.0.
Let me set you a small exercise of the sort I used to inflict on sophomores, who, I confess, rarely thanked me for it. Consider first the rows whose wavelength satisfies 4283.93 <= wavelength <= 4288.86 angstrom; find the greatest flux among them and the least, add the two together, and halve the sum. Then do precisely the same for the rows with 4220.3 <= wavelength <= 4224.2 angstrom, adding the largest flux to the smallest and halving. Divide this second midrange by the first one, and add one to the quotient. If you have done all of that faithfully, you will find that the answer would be 2.15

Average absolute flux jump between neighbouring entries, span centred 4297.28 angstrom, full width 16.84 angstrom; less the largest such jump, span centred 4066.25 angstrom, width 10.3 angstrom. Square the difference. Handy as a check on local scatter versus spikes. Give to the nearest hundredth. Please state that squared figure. 0.24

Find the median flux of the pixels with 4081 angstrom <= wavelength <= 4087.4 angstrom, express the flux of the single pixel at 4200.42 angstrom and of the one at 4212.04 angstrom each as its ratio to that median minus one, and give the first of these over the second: 0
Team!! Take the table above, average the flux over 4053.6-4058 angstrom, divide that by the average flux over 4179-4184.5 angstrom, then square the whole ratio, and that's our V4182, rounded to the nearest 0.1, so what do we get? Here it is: 1.1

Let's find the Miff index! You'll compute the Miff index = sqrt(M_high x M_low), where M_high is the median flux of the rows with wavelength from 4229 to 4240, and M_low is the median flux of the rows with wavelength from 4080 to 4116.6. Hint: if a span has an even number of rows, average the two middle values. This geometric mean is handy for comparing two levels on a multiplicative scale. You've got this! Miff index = 13.3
